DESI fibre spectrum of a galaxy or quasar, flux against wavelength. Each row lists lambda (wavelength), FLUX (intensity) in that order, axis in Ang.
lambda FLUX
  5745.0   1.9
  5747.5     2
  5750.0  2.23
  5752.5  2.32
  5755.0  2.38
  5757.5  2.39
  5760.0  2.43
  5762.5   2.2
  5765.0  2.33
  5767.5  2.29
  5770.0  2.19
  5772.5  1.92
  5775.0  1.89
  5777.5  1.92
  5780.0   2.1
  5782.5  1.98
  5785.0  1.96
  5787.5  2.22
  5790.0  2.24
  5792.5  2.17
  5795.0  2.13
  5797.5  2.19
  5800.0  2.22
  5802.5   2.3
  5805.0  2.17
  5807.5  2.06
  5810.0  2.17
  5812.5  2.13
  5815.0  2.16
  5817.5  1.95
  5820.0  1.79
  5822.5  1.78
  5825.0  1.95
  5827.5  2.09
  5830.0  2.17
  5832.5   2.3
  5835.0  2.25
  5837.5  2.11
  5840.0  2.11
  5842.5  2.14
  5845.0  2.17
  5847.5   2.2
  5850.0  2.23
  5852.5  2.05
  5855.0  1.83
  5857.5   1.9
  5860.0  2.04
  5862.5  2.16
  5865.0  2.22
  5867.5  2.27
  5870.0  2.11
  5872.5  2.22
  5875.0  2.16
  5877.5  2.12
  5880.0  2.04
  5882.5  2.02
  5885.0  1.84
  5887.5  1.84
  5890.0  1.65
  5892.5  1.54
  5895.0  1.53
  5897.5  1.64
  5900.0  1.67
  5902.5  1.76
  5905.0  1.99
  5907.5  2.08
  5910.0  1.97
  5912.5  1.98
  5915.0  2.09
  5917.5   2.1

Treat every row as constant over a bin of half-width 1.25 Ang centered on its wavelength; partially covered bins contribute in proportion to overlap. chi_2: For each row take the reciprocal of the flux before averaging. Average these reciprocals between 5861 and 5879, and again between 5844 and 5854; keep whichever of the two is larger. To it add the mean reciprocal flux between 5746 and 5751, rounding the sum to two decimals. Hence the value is 0.94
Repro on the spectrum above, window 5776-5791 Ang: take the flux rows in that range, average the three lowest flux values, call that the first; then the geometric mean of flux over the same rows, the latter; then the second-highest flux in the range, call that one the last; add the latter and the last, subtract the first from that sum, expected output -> 2.33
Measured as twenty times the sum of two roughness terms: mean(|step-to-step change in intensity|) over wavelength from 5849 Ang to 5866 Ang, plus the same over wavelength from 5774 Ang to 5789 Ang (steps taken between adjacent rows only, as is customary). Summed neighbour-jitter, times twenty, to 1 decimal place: 5.1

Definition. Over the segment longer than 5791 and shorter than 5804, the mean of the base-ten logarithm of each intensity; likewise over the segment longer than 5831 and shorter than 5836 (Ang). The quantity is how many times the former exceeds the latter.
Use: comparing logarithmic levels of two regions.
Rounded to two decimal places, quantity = 0.96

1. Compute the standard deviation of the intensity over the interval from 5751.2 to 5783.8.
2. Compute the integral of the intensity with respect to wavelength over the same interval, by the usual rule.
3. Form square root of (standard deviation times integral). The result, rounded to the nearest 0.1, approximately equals 3.7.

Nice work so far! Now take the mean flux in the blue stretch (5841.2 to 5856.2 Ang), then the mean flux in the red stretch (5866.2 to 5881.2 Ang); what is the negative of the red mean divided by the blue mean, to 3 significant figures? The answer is -1.02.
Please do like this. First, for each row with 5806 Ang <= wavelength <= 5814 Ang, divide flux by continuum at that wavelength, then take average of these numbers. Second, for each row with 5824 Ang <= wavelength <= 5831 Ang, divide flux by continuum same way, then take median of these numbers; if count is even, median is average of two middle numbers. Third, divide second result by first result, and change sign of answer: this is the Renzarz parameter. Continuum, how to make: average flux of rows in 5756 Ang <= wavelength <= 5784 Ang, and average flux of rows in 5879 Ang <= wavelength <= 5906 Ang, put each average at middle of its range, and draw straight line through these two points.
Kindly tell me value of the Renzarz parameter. -1.01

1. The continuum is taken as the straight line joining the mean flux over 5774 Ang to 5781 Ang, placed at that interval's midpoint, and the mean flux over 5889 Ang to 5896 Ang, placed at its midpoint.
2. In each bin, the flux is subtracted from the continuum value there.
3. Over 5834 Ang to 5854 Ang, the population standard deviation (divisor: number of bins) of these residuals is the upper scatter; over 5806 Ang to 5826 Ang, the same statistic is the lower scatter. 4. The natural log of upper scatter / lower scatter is -0.8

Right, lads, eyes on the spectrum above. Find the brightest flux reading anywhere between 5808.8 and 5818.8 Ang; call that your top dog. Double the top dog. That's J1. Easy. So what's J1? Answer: 4.3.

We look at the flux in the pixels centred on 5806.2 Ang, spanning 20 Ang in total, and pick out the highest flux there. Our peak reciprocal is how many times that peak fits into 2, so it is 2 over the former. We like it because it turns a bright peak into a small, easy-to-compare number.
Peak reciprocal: 0.870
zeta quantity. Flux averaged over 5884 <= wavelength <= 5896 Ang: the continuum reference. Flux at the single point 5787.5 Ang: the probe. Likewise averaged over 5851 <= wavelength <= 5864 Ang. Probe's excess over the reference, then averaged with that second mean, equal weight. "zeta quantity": 1.27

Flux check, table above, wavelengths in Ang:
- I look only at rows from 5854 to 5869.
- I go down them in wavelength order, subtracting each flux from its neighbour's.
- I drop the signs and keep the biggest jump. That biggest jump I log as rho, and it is 0.140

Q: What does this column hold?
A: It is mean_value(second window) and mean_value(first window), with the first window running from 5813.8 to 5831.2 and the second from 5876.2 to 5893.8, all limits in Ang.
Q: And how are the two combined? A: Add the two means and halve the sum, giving 1.92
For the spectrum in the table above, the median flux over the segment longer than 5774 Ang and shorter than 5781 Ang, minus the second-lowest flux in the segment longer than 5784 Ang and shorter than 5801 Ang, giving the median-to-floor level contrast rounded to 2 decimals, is -0.21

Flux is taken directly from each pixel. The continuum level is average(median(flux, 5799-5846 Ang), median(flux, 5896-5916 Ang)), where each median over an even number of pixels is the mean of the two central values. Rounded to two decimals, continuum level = 2.06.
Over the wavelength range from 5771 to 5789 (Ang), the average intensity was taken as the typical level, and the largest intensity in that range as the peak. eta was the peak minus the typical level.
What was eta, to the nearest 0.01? 0.22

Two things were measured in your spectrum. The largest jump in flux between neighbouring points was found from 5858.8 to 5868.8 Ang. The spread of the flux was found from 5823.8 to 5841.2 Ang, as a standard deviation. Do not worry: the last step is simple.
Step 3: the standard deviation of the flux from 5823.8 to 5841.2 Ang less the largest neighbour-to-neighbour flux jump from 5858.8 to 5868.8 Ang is -0.01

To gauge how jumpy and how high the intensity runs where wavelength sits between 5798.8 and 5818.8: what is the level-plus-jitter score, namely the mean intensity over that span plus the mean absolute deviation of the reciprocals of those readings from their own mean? 2.16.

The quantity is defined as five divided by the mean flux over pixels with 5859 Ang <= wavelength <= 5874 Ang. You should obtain 2.30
